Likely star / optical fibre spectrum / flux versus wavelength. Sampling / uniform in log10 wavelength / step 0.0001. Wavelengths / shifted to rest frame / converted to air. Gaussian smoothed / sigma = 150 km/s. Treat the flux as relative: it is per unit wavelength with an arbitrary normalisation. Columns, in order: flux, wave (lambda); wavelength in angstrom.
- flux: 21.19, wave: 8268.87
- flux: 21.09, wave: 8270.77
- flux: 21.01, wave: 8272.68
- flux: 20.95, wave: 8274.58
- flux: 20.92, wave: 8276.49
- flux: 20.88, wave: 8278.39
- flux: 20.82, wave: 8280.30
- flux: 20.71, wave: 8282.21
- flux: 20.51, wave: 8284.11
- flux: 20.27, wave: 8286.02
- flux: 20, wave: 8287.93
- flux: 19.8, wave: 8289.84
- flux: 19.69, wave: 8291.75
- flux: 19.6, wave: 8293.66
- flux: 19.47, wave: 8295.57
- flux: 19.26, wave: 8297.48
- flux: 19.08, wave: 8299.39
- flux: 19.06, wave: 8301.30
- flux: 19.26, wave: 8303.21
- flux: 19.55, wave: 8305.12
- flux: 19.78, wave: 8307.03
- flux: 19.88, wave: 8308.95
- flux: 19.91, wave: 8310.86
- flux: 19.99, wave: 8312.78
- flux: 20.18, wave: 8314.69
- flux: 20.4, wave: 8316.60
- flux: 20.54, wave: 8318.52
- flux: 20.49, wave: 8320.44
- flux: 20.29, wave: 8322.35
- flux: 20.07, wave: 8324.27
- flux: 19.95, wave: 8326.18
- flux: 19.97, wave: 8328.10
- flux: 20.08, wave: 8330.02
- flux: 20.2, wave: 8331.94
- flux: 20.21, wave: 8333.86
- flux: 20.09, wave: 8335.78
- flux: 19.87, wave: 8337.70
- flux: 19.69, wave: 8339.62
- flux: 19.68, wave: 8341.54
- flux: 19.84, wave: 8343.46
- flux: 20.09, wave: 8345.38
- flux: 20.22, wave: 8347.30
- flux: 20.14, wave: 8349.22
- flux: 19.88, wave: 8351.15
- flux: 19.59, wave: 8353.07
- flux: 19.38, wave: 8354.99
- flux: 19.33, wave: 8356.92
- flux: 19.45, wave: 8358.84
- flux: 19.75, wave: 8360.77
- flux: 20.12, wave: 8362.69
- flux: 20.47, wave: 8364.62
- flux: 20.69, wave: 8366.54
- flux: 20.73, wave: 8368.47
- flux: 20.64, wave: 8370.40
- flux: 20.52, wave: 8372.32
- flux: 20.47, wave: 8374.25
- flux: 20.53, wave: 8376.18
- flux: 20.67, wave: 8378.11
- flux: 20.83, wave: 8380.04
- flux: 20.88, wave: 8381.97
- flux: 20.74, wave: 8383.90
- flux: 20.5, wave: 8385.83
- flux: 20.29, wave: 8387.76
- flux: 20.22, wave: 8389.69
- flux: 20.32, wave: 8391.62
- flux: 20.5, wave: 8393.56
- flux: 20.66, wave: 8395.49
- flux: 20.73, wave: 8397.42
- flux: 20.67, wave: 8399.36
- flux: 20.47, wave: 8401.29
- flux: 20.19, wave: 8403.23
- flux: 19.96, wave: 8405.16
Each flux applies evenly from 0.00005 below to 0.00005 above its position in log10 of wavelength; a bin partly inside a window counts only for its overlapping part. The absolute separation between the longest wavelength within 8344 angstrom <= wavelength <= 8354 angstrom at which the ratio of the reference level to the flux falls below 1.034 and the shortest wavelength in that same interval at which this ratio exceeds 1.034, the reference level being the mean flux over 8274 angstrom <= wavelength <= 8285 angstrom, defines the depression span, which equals 3.8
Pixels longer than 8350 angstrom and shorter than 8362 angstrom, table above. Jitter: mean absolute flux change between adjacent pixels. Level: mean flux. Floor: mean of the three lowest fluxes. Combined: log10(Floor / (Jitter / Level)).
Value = 3.29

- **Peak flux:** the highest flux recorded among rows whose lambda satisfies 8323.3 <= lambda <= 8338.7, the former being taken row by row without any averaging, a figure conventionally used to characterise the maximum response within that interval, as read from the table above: 20.21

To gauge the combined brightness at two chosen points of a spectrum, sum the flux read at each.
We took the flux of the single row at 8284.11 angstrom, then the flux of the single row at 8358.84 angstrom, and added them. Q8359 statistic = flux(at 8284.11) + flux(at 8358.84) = 40.0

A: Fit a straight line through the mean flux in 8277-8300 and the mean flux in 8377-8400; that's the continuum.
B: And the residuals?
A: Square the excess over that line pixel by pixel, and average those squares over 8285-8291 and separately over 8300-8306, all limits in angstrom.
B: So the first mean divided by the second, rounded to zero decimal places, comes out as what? 0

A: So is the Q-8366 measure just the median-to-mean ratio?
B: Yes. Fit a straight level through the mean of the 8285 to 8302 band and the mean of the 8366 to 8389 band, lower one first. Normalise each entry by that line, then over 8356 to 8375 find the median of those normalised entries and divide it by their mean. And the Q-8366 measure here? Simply 1.009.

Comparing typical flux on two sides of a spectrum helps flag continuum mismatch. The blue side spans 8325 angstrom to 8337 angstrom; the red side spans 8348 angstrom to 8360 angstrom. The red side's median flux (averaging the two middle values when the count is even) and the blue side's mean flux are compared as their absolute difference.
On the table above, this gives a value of 0.56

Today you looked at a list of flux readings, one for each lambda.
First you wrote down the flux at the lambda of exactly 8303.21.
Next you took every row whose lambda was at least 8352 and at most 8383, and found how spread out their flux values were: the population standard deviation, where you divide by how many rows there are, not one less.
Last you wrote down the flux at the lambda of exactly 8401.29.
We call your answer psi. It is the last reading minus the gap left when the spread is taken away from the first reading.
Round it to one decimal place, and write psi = 1.8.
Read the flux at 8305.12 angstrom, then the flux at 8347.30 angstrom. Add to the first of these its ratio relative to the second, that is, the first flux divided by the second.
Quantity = 20.5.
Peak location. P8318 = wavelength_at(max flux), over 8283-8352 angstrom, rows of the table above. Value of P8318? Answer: 8318.52 angstrom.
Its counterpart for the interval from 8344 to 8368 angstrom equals 8366.54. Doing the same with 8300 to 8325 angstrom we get 8318.52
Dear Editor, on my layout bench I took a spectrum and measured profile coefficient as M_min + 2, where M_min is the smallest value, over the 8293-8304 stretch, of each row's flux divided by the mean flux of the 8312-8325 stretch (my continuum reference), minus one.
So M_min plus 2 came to 1.94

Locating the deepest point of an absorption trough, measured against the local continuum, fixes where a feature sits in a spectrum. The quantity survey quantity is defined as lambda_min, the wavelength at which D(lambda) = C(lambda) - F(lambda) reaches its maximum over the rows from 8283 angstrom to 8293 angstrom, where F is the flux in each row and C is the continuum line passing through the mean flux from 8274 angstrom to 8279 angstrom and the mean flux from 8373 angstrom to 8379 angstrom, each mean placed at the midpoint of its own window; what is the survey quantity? 8291.75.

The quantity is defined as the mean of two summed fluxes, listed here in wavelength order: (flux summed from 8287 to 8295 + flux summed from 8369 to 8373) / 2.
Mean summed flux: 60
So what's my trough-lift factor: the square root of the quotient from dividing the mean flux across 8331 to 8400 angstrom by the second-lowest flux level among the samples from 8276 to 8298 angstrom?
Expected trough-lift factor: 1.02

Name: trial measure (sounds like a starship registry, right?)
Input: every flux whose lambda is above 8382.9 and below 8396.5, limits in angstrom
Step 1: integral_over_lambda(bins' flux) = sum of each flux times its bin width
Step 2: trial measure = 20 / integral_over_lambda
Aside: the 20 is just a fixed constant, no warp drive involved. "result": 0.07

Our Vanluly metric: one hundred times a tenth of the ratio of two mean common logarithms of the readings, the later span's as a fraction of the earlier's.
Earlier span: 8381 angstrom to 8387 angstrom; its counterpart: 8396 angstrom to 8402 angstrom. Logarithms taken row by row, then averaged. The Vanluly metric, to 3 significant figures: 9.99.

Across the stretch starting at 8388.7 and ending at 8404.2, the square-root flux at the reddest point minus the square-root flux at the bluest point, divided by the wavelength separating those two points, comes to 0.000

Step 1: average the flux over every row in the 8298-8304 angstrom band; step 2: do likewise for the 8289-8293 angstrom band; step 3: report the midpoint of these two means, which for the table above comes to 19.4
